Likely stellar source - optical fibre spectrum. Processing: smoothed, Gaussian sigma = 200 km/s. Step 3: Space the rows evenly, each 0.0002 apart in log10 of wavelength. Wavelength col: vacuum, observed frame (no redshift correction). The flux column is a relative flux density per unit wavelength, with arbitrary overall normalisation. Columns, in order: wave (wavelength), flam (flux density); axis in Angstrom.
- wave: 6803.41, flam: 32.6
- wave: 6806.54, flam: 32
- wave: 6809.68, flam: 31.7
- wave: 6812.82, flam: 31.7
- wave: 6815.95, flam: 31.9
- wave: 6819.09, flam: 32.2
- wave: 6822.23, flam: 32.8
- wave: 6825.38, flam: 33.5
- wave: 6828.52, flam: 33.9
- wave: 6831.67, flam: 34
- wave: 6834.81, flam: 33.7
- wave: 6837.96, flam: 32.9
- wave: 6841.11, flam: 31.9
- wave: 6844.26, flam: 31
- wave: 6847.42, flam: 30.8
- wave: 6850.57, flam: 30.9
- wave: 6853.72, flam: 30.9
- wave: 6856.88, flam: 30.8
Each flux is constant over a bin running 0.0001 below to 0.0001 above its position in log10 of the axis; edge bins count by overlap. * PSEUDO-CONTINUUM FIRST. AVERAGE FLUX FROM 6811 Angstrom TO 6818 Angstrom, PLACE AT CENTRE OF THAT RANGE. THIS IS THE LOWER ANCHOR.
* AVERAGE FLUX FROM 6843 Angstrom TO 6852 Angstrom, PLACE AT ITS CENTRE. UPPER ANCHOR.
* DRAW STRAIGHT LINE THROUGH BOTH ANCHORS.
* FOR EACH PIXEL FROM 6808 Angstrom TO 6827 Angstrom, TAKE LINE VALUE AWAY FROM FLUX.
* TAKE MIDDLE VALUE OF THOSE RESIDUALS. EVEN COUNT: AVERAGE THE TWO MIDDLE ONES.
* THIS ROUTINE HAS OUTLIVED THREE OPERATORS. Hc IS 0.3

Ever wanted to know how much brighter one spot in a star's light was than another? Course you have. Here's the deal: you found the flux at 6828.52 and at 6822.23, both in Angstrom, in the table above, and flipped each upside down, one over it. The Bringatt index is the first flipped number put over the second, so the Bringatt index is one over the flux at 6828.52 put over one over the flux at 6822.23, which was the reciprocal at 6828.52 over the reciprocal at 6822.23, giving 0.968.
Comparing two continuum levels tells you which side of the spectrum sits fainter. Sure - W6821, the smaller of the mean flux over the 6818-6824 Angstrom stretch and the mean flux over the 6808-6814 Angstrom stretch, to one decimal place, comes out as 31.7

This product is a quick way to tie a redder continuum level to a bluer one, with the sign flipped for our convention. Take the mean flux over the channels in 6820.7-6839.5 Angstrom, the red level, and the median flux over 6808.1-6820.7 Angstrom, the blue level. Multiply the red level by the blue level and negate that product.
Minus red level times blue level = -1064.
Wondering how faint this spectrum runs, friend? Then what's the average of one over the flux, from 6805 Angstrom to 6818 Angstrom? 0.0314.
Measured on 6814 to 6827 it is 0.0307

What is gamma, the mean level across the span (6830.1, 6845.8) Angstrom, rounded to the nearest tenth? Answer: 32.7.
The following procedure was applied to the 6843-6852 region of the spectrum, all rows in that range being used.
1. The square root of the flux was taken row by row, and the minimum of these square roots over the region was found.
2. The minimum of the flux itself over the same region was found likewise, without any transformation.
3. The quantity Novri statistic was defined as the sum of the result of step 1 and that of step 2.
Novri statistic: 36.3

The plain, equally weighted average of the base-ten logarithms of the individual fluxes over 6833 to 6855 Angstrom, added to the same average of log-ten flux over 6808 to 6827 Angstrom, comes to 3.01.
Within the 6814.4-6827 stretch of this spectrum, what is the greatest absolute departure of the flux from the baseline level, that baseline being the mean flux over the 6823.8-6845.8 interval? 1.1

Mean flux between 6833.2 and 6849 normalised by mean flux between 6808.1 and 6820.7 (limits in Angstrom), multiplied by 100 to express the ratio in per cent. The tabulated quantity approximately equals 101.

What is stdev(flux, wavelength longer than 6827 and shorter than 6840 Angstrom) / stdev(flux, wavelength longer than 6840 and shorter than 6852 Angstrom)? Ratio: 0.99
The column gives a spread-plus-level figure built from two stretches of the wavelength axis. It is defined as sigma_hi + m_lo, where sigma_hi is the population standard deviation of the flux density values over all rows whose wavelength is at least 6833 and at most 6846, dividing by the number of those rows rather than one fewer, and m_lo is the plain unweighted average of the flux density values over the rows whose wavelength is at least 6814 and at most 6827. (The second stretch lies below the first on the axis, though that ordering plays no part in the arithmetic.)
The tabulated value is 33.6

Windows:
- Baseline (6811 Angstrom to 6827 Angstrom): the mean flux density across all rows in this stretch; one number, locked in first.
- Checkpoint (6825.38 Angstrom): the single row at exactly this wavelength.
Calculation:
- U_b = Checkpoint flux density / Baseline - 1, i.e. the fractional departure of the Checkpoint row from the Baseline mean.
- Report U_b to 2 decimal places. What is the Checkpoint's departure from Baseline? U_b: 0.03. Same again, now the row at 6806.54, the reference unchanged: -0.01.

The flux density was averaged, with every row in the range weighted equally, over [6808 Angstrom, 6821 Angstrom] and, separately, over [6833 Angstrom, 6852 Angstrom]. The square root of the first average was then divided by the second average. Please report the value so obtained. 0.177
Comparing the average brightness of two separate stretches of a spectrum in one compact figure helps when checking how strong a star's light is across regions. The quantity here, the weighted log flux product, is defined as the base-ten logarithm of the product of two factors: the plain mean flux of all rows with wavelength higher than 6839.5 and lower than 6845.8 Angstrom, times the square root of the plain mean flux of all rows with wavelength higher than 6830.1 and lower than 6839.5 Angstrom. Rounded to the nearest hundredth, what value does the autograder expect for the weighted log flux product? 2.26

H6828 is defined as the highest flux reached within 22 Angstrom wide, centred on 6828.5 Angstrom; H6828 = 34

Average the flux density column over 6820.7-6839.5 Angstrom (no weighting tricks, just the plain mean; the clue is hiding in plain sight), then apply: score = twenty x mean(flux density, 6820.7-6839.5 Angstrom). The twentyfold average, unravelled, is 669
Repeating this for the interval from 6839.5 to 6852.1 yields 623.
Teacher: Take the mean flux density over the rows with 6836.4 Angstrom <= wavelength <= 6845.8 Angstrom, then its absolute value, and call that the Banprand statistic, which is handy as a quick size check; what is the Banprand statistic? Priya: 31.9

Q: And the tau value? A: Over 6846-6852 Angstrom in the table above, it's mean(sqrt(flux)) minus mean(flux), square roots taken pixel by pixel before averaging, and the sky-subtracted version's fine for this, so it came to -25.3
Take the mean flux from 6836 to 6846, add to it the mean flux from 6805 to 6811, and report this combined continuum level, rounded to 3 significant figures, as 63.8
